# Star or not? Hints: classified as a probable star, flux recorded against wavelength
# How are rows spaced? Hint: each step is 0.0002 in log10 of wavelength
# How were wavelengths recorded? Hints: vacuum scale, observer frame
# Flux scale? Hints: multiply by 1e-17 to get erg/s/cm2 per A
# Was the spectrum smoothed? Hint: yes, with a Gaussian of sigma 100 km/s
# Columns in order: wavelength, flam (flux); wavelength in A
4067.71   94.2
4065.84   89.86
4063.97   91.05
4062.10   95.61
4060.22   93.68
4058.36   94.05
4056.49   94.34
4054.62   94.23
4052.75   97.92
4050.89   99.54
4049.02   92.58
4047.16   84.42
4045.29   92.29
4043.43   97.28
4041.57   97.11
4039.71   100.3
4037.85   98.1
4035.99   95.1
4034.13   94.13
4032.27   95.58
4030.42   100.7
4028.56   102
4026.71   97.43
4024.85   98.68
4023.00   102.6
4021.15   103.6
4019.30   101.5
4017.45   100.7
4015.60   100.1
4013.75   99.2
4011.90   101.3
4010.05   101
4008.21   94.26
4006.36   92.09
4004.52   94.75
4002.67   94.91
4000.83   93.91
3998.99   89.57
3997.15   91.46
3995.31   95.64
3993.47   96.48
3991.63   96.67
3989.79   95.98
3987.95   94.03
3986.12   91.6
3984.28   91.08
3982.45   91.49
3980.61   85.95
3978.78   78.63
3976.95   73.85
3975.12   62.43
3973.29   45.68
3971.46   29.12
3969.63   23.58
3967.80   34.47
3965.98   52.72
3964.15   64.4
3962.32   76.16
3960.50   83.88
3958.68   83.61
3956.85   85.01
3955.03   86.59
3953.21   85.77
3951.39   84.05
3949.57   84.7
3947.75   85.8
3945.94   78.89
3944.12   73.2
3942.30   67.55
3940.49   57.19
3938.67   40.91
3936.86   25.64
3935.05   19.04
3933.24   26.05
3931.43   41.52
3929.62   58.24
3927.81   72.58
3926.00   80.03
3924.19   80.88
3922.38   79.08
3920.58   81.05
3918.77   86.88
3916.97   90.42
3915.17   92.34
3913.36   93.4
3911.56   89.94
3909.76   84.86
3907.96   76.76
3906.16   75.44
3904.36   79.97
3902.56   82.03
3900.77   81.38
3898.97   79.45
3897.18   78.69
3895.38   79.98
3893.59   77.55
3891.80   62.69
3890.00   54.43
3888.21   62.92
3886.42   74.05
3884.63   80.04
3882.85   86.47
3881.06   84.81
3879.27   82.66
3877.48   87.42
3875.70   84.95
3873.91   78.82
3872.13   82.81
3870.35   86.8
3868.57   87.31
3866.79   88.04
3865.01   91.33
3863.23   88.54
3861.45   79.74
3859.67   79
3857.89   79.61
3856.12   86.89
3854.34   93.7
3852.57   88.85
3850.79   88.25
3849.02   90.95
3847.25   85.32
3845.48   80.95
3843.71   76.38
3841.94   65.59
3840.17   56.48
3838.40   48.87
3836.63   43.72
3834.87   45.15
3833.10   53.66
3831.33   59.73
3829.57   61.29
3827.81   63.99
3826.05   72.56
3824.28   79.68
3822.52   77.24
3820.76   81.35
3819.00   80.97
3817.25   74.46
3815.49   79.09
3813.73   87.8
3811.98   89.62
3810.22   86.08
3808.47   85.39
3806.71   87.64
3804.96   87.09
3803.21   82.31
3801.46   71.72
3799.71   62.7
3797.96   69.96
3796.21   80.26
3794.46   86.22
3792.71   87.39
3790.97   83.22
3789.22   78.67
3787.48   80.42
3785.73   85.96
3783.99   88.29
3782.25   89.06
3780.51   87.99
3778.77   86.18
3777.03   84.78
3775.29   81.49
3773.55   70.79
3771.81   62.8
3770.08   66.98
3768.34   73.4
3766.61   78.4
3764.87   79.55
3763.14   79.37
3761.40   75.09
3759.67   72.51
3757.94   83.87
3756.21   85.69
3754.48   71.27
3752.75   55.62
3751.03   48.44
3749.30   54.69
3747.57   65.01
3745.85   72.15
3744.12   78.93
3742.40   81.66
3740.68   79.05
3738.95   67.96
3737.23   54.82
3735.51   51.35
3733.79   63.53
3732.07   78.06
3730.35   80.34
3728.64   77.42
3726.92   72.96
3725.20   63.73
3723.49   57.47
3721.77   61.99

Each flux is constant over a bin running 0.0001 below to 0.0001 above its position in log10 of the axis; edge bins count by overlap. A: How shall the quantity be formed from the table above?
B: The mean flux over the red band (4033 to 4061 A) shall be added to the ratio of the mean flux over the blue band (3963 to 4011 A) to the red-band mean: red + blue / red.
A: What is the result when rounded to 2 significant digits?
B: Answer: 96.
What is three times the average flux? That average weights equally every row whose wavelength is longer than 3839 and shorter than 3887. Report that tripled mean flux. 248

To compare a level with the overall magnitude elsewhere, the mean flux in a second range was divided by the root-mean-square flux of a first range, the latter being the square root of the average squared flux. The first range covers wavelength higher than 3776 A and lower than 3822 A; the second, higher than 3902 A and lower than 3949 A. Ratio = 0.85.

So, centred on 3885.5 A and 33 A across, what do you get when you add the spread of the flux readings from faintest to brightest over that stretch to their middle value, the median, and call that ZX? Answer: 113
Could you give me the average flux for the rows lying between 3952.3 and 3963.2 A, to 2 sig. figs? 84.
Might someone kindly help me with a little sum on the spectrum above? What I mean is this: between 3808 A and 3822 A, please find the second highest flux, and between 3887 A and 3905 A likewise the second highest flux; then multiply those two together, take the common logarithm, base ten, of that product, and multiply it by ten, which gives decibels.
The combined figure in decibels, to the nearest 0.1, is 38.5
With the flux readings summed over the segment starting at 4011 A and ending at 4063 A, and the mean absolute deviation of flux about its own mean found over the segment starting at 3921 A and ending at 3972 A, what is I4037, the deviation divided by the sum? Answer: 0.007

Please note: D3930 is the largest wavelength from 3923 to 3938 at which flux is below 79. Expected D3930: 3936.86 A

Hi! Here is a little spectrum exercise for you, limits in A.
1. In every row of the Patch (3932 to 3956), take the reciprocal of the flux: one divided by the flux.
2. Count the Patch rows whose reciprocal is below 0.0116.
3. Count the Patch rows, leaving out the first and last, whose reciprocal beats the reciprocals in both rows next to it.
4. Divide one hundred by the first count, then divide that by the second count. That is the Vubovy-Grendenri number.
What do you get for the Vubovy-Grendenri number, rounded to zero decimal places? 50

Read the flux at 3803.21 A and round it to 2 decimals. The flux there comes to 82.31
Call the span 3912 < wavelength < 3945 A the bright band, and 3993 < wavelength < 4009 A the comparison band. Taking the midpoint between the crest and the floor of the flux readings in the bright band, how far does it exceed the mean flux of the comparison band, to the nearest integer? -37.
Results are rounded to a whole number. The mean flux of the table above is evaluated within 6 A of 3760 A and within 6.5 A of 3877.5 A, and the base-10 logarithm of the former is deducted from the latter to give 82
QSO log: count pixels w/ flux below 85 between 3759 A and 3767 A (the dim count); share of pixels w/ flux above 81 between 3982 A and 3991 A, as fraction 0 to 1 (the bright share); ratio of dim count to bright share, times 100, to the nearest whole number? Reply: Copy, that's 500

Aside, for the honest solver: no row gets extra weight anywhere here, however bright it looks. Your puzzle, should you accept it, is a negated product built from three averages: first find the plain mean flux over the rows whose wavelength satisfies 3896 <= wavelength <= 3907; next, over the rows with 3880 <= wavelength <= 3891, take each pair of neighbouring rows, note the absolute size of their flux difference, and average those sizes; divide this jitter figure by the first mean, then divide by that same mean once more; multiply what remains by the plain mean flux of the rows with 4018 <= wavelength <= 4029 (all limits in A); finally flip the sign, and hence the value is -0.11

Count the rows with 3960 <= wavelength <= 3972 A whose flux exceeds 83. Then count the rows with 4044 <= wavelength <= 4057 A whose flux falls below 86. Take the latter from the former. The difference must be 0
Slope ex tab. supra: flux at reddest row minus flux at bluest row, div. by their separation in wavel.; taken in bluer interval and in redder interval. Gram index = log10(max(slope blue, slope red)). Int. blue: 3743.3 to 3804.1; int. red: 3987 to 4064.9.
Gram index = -1.2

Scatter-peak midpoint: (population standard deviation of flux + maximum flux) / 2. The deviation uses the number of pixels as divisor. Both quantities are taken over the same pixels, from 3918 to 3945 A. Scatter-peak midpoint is 55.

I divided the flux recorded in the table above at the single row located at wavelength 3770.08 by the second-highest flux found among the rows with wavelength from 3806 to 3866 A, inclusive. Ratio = 0.73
